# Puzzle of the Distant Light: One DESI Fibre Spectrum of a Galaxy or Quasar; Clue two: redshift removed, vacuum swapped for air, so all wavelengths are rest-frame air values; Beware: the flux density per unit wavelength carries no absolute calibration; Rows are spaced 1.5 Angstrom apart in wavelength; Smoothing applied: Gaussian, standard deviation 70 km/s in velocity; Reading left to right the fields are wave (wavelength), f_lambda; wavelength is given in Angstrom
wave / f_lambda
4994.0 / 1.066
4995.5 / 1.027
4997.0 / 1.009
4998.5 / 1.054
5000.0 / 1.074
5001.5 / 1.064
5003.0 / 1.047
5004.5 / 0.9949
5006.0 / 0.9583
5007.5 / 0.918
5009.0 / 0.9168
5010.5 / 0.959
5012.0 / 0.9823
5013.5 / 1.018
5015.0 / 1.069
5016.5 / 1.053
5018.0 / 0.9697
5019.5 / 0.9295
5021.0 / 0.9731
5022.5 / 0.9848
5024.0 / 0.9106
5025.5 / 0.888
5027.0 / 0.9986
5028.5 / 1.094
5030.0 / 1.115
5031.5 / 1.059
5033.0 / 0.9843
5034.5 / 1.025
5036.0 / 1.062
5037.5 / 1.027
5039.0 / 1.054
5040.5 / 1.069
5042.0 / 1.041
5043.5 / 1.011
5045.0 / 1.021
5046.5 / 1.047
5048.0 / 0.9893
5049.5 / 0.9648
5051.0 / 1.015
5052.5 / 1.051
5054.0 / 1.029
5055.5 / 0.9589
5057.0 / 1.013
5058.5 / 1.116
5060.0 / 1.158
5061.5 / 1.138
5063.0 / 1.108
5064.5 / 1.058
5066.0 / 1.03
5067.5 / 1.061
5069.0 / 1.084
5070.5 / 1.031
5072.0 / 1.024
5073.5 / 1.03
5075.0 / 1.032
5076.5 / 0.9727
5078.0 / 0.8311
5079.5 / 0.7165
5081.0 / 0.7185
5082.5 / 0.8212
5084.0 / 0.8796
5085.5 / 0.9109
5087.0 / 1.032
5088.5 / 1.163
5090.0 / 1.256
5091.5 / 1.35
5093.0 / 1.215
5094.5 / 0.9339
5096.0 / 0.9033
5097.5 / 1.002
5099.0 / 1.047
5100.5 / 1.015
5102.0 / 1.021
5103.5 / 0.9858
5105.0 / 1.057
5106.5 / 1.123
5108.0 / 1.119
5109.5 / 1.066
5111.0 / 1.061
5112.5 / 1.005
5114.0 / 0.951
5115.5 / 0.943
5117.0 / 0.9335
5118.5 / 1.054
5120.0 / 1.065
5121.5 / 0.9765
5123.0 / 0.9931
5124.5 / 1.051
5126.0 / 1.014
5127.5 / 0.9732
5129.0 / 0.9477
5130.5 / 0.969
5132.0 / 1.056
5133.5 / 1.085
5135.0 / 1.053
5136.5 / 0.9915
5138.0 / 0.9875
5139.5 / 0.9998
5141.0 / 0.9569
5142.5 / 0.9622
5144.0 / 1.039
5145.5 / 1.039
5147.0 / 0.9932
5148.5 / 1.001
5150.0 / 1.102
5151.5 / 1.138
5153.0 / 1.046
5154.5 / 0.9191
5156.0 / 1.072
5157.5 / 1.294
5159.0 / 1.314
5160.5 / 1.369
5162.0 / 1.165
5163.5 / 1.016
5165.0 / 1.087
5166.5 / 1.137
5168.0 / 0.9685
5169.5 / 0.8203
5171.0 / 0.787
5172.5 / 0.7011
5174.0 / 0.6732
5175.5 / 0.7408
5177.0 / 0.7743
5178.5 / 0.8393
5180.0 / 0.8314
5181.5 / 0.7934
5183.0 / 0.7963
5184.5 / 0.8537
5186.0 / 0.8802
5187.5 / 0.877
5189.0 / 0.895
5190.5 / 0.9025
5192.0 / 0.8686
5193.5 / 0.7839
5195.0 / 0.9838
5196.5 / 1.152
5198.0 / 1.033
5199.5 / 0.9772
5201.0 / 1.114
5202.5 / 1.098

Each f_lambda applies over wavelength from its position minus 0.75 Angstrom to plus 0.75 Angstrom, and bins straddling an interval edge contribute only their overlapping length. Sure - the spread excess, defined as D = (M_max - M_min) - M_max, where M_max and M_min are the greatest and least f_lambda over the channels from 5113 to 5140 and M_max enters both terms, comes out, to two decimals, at -0.93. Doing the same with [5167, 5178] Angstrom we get -0.67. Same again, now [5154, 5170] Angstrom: -0.82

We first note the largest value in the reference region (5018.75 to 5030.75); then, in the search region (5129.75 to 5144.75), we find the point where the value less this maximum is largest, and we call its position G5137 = 5133.5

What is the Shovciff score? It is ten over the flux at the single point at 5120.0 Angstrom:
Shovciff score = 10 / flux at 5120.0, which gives 9.4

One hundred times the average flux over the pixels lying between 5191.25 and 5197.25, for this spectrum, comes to 95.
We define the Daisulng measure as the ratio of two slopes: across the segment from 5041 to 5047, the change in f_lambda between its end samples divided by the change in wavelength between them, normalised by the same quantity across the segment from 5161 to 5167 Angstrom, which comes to -0.21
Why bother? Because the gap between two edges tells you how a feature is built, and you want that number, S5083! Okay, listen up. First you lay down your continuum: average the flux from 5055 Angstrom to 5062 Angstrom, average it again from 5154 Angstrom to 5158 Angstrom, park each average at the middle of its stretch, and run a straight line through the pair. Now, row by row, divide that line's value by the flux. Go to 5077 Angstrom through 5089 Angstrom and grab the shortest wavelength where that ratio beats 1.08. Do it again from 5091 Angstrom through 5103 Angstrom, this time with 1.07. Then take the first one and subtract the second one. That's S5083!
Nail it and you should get -16.5 Angstrom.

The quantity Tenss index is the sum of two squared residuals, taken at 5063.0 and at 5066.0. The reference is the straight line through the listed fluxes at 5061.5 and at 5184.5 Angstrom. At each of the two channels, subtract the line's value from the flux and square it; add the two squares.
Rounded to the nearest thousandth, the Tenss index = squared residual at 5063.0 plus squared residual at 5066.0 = 0.010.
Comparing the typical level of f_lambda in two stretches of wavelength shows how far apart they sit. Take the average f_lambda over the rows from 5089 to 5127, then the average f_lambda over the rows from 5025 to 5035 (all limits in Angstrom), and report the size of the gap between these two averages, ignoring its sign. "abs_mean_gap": 0.02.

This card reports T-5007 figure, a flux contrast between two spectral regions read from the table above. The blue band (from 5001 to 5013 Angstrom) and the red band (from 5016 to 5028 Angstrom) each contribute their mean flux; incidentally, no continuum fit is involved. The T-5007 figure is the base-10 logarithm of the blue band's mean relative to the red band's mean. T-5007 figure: 0.007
